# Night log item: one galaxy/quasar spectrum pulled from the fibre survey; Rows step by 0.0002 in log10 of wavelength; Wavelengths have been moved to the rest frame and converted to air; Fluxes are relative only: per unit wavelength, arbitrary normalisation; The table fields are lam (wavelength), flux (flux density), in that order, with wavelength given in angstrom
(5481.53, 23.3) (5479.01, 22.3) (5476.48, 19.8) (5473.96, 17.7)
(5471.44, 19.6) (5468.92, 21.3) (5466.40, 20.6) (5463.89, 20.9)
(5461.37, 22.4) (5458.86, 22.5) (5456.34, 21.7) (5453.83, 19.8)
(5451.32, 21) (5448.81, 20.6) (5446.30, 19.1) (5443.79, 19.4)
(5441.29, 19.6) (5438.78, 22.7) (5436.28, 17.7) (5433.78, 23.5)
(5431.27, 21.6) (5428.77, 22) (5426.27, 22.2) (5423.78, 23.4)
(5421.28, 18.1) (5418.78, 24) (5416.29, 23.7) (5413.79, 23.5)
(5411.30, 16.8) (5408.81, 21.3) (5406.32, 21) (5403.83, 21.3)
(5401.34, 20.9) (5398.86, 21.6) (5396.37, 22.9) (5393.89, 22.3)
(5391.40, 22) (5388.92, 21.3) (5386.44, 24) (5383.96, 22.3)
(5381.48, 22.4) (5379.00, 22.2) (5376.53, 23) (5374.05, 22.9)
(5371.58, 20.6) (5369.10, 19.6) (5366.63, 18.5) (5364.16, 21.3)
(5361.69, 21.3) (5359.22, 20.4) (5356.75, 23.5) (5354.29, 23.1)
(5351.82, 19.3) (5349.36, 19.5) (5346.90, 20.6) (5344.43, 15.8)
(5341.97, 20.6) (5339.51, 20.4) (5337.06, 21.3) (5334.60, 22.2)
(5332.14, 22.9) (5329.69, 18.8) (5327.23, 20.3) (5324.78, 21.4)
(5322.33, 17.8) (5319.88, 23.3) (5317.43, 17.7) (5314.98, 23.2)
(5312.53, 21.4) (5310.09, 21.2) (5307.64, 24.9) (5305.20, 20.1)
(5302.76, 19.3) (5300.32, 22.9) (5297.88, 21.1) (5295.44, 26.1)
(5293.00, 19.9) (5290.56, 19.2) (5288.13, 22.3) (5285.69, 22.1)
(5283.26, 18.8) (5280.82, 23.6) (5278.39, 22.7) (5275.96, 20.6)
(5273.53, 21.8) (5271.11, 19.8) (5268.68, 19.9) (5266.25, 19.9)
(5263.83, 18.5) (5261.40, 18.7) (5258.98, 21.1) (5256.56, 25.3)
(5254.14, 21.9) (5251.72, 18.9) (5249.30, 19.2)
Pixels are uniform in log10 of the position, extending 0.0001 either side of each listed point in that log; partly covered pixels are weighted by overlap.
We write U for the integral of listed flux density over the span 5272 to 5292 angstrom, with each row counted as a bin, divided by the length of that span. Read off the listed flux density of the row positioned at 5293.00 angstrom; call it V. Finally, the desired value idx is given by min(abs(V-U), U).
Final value 1.45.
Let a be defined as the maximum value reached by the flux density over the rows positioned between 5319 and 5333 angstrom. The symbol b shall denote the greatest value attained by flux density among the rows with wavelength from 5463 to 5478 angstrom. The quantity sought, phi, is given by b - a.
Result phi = -2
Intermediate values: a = 23.3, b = 21.3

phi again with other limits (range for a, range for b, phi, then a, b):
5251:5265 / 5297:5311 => 0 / 25.3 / 24.9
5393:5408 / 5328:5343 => 0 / 22.9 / 22.9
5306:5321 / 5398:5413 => -3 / 24.9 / 21.6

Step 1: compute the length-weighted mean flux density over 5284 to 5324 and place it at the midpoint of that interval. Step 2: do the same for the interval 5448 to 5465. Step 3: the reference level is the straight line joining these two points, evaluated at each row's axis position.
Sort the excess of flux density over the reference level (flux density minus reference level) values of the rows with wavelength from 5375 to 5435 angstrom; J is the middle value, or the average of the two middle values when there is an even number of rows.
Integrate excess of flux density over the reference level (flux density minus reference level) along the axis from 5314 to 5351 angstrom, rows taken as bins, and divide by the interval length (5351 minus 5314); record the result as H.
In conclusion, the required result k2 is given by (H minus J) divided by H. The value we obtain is 1.9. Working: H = -1.0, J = 0.9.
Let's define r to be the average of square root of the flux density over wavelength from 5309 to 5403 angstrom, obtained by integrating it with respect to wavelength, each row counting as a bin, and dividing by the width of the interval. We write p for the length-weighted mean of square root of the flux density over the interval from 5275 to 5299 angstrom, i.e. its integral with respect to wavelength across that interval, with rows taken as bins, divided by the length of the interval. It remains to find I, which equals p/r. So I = 1.01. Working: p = 4.65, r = 4.60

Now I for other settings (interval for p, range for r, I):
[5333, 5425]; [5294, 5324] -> 0.99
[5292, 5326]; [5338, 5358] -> 1.03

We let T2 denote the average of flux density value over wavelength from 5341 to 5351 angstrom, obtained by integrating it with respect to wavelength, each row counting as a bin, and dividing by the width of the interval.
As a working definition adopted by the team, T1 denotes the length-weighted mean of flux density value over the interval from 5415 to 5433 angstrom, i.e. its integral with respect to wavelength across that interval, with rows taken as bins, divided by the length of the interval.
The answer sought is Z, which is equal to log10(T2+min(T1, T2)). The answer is 1.582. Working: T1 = 22.2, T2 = 19.1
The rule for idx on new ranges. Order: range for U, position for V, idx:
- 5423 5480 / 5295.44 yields 5.20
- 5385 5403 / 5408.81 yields 0.83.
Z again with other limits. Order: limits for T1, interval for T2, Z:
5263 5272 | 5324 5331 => 1.599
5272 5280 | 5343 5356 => 1.598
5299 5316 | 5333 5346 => 1.605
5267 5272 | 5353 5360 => 1.626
